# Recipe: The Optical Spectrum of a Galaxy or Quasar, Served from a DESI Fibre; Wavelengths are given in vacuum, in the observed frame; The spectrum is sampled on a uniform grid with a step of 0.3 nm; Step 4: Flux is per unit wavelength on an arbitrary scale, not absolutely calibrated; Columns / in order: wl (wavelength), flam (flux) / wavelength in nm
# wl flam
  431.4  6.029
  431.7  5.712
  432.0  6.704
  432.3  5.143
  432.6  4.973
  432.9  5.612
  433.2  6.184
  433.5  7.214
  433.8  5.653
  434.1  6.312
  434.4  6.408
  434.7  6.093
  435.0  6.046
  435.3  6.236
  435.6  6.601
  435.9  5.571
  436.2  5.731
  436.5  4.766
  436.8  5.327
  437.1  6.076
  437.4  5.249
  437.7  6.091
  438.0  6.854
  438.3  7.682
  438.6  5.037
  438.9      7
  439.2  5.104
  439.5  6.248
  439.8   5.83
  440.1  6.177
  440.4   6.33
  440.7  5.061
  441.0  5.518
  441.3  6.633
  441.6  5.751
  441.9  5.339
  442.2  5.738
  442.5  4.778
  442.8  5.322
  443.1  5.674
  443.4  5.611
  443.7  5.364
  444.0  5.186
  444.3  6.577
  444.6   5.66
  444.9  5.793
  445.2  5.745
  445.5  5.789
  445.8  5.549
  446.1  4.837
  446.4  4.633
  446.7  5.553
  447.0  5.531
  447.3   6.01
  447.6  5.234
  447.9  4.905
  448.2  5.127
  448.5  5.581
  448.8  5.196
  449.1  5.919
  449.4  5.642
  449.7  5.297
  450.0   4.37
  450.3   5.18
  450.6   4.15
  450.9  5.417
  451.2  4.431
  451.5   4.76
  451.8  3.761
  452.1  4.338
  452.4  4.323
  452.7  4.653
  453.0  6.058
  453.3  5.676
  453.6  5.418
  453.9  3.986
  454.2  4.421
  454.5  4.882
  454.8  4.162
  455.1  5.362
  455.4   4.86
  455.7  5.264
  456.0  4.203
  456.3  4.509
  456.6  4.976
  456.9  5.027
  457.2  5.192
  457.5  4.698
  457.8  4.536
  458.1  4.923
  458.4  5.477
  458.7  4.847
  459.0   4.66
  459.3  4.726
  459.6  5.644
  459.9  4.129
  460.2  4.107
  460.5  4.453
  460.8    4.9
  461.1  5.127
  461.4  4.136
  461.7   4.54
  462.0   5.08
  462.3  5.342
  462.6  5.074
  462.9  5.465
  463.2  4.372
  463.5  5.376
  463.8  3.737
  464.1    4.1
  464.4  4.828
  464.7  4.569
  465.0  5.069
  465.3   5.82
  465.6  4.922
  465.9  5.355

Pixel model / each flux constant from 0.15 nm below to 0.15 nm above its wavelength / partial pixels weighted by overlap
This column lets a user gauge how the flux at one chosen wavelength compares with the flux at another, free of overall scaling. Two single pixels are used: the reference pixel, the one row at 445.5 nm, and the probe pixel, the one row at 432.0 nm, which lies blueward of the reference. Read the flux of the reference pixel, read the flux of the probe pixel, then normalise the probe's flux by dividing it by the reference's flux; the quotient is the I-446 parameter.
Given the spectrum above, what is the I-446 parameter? 1.16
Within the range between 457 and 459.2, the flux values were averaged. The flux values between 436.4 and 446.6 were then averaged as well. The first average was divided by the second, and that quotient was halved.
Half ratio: 0.429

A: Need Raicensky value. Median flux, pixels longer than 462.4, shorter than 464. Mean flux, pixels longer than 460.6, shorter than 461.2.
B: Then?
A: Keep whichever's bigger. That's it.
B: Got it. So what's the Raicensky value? 5.1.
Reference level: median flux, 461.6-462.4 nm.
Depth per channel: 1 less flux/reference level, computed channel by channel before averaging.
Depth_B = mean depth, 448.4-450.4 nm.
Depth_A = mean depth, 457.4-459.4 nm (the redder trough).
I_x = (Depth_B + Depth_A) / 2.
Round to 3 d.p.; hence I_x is 0.001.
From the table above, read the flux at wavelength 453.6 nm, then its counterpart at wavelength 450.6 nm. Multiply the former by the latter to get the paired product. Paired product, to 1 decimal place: 22.5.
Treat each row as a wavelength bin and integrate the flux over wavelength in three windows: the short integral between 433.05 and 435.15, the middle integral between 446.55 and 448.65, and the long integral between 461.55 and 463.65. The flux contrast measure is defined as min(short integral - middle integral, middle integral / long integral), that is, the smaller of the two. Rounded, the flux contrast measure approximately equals 1.1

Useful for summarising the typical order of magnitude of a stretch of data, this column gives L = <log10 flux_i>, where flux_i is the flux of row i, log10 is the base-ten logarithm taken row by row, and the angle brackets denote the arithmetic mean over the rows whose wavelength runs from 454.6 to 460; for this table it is 0.68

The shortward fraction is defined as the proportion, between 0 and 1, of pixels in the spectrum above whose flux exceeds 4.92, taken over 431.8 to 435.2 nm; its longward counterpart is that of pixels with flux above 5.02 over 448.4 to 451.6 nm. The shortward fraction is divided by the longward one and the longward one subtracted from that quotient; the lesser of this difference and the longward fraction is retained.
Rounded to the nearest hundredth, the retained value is 0.64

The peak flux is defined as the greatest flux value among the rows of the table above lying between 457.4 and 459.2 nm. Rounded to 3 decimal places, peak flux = 5.477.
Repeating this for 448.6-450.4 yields 5.919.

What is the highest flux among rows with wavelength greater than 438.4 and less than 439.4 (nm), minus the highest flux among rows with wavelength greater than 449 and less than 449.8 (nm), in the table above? 1.1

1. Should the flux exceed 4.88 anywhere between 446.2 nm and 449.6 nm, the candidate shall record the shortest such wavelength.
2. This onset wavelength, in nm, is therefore 446.7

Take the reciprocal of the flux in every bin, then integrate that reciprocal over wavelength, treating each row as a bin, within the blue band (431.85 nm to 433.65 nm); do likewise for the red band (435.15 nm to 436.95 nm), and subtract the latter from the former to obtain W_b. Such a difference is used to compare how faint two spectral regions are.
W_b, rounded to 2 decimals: -0.01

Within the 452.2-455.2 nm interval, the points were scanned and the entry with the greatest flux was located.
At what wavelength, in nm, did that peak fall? 453.0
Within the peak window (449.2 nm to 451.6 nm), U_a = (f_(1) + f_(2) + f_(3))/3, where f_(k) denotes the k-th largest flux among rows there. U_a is 5.5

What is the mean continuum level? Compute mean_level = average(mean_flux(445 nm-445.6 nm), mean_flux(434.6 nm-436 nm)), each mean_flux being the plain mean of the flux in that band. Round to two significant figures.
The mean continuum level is 5.9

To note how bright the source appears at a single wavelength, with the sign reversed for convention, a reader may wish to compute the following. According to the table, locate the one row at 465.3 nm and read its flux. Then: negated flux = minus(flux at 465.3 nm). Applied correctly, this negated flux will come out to -5.8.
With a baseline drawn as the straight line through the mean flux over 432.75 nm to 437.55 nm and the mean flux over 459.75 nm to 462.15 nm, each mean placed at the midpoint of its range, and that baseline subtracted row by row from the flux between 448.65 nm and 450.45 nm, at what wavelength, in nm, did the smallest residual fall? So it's 450.0 nm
